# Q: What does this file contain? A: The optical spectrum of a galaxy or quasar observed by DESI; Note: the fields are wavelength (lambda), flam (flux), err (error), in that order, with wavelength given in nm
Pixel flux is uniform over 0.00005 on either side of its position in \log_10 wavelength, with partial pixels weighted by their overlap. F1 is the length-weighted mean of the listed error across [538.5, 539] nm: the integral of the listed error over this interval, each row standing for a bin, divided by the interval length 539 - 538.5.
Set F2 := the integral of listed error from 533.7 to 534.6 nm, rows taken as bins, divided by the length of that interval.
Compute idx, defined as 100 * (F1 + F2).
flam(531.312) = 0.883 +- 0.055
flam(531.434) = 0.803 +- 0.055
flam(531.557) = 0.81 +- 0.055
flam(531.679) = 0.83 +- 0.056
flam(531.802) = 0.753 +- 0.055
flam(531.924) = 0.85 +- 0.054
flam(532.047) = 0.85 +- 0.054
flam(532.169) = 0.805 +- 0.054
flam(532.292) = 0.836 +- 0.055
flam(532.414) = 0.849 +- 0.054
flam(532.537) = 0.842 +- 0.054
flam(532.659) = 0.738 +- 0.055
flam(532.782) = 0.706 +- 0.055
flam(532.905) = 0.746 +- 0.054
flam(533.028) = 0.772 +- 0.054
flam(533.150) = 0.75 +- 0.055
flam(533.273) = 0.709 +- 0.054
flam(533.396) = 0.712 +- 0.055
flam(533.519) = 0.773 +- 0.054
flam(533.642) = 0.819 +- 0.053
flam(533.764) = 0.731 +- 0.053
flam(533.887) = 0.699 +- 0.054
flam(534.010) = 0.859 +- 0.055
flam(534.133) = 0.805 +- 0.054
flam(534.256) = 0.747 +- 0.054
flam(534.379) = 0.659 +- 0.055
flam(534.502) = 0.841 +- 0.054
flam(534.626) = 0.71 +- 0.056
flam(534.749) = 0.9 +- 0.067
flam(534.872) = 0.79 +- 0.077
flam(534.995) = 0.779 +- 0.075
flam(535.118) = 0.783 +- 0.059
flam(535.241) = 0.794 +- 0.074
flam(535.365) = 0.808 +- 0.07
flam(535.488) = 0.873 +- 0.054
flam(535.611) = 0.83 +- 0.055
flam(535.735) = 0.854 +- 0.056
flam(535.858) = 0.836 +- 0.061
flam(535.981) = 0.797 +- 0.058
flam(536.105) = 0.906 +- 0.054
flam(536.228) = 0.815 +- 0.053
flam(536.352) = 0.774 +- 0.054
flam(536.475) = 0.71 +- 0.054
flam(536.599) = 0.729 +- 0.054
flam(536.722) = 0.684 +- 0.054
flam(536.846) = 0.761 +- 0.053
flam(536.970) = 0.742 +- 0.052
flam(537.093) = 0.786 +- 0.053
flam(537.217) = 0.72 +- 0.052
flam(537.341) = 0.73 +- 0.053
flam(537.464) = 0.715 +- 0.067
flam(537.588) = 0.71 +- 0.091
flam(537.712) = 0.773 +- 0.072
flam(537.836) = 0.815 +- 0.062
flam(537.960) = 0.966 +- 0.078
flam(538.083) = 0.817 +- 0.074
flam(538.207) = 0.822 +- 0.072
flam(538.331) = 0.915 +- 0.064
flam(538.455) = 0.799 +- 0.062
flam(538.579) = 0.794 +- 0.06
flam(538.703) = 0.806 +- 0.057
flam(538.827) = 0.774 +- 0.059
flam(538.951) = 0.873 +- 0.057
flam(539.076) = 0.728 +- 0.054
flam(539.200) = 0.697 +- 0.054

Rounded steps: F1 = 0.0584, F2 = 0.054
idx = 11.3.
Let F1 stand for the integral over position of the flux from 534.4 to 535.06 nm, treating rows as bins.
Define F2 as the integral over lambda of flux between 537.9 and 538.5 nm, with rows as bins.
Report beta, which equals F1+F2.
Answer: 1.04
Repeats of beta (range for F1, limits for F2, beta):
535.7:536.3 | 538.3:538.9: 0.99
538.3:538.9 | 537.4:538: 0.96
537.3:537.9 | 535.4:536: 0.95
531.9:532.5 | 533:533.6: 0.95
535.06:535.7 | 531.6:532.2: 1.01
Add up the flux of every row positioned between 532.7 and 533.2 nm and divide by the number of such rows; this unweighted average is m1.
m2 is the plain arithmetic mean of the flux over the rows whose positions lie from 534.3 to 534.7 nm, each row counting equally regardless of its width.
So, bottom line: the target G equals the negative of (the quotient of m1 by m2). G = -1.01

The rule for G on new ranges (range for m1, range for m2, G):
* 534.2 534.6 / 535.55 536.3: -0.89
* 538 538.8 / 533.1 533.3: -1.13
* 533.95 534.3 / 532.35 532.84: -1.03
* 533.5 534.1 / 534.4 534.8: -0.95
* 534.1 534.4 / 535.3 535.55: -0.88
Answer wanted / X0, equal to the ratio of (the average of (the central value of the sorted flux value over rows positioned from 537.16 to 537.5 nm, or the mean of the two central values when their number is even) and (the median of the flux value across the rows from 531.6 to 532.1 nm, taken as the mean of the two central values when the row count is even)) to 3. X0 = 0.260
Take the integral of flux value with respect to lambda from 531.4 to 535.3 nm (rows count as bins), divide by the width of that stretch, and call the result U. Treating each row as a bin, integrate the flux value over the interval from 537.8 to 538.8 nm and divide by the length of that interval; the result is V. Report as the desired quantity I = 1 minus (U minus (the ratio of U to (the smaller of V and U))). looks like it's 1.22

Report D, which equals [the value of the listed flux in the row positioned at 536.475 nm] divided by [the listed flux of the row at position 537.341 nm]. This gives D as 0.97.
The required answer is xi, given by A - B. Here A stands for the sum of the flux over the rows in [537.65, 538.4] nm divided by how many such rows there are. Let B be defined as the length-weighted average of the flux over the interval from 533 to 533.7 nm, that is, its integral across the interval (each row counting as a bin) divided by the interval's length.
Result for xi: 0.097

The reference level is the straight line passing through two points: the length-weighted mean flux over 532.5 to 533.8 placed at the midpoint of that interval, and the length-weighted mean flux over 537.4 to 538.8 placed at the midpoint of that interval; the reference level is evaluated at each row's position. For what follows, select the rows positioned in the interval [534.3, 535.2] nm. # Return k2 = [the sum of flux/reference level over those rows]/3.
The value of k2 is 2.36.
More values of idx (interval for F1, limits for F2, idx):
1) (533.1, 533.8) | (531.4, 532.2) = 10.9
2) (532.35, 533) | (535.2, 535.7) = 11.7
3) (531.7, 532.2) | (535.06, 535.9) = 11.6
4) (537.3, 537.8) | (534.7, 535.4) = 14.1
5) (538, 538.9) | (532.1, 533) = 11.9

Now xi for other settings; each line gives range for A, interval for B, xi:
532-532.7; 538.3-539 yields -0.002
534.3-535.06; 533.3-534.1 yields 0.015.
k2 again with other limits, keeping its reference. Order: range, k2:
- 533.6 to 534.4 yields 2.32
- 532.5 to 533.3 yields 2.34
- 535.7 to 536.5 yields 2.41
